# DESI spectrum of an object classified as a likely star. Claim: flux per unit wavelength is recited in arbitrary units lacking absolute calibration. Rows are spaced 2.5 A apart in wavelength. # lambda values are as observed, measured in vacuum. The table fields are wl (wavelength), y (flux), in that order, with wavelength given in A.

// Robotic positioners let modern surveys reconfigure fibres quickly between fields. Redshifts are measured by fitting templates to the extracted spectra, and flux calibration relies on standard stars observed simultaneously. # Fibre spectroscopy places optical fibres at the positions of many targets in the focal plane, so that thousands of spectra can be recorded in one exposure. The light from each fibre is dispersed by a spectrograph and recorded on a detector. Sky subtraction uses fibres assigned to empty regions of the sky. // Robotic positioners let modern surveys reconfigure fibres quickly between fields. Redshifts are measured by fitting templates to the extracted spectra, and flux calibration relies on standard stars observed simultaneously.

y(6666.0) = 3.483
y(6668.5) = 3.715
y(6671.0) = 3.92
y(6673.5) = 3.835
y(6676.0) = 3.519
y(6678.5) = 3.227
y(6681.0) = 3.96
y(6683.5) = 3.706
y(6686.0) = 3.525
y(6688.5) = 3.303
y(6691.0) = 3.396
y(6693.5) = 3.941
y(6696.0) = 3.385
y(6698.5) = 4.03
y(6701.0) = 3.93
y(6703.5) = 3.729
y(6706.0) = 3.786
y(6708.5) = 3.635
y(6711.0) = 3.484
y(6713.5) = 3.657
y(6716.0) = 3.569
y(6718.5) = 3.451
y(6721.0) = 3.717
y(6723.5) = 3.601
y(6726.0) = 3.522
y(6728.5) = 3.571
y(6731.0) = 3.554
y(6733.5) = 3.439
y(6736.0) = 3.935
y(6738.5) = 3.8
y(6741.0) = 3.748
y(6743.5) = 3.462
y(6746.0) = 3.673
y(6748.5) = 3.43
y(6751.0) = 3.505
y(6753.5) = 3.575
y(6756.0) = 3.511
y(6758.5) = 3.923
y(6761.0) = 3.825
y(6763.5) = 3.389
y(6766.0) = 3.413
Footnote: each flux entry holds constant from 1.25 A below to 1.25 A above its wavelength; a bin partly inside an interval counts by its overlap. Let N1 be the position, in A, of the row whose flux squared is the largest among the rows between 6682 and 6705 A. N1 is 6698.5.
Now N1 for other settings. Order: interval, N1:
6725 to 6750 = 6736.0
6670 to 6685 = 6681.0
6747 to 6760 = 6758.5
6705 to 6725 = 6706.0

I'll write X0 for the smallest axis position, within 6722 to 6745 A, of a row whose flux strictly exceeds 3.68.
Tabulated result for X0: 6736.0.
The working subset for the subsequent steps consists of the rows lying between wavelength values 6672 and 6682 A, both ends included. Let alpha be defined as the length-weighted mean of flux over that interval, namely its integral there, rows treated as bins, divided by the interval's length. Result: 3.63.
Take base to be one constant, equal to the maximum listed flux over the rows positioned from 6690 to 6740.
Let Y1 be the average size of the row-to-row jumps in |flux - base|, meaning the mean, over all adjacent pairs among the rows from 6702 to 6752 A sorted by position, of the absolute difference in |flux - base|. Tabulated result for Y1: 0.15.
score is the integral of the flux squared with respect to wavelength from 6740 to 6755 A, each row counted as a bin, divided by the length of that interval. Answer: 12.7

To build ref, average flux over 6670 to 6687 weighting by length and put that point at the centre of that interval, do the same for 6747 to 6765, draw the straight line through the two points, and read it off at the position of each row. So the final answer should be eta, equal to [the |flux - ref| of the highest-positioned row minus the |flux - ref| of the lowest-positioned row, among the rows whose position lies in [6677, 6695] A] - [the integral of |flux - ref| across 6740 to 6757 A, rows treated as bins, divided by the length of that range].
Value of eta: -0.26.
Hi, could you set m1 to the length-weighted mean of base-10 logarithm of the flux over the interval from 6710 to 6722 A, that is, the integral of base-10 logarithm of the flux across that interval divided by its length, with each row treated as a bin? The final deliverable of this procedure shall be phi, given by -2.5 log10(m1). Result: 0.64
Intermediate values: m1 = 0.553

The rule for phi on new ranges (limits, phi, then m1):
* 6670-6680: 0.63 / 0.558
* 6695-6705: 0.60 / 0.576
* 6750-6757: 0.65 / 0.548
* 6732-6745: 0.62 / 0.565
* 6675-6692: 0.66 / 0.546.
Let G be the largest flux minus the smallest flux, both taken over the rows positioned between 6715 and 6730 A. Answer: 0.3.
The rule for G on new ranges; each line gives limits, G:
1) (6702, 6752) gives 0.5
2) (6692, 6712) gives 0.6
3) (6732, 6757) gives 0.5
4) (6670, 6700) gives 0.8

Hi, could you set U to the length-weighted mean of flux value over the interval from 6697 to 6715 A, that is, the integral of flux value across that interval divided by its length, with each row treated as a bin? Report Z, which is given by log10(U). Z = 0.573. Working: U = 3.74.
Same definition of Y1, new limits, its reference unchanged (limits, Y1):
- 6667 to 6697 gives 0.32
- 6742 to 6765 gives 0.20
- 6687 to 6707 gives 0.31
